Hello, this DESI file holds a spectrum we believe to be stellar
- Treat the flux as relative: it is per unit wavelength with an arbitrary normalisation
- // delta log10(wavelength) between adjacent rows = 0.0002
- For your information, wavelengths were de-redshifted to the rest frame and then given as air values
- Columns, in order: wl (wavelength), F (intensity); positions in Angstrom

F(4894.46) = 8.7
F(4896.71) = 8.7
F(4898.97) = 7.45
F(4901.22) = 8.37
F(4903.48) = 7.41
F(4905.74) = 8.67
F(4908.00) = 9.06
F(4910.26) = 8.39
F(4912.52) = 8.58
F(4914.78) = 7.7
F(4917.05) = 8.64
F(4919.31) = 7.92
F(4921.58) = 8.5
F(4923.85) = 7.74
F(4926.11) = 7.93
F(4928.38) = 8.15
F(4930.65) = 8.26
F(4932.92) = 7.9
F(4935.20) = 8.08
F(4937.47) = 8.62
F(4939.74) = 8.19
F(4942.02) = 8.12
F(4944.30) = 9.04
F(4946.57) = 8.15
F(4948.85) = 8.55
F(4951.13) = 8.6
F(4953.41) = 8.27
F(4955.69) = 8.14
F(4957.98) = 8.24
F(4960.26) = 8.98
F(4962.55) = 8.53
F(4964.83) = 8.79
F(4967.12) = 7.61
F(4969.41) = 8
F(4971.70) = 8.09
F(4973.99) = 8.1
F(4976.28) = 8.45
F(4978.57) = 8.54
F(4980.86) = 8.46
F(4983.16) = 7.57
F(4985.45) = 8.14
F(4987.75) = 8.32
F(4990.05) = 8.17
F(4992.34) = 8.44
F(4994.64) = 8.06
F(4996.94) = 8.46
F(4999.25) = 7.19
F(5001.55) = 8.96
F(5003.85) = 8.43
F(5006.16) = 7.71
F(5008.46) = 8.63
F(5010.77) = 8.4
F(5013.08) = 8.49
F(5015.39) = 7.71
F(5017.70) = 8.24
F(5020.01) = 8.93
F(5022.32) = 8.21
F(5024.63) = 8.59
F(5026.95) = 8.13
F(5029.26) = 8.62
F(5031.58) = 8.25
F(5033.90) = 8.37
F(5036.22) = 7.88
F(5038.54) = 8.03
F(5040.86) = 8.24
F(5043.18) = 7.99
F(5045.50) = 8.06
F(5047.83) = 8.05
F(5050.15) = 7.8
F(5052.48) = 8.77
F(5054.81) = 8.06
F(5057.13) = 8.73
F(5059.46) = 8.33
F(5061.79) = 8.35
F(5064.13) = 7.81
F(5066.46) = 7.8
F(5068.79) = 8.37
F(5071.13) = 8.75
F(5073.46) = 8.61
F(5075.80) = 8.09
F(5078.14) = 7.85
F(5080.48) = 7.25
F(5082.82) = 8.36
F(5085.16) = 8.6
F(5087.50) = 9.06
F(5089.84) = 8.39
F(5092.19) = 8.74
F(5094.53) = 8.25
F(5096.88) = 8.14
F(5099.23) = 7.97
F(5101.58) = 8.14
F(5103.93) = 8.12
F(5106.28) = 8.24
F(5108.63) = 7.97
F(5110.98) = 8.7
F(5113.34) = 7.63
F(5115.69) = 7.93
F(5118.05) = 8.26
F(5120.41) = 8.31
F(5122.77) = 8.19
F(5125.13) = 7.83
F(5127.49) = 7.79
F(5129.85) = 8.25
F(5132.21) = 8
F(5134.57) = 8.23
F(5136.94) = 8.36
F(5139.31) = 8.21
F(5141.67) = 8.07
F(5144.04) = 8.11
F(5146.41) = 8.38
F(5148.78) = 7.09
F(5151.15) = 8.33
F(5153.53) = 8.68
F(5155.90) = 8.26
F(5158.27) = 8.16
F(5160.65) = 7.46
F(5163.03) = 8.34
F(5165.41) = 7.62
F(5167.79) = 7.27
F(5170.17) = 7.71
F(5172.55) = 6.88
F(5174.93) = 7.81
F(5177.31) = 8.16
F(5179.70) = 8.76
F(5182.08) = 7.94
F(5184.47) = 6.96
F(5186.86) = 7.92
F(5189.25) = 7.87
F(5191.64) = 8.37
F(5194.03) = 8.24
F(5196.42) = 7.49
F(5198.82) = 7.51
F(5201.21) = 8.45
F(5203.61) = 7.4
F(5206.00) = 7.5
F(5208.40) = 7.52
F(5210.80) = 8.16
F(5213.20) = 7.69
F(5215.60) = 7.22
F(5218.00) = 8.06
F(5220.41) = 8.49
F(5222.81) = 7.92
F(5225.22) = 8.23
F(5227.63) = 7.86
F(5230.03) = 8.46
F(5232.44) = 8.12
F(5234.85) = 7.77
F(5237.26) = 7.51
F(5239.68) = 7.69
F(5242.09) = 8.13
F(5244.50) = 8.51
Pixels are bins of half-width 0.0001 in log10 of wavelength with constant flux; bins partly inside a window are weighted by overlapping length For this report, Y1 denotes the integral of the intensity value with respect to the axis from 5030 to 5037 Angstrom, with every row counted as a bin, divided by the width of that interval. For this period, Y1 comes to 8.20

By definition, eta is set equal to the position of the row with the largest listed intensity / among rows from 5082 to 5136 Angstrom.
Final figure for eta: 5087.50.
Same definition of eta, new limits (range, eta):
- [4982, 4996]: 4992.34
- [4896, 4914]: 4908.00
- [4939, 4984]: 4944.30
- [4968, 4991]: 4978.57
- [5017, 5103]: 5087.50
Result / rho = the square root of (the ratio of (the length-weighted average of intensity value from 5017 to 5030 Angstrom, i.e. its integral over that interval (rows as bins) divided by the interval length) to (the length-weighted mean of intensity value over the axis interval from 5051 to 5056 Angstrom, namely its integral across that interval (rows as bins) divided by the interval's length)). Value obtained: 1.00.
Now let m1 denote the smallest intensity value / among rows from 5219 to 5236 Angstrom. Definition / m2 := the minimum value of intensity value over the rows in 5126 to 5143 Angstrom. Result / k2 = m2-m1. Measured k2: 0.0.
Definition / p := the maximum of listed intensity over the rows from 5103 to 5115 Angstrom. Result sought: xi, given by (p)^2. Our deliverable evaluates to 76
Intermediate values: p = 8.7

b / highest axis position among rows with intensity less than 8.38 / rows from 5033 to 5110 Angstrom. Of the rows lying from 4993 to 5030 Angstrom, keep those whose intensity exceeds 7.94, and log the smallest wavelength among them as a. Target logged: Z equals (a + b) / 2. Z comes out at 5051.6 Angstrom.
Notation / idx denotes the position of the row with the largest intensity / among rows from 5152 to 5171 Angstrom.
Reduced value 5153.53 Angstrom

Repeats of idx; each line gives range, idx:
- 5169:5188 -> 5179.70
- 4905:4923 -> 4908.00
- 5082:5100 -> 5087.50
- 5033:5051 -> 5033.90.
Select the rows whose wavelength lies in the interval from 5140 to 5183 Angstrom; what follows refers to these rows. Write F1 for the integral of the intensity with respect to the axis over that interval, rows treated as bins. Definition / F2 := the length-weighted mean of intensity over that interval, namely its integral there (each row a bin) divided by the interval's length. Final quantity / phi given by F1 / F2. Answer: 43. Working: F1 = 342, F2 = 7.95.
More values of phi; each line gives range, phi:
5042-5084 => 42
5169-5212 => 43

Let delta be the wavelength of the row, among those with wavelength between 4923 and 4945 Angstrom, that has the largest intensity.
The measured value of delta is 4944.30 Angstrom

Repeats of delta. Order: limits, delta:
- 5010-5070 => 5020.01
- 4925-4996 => 4944.30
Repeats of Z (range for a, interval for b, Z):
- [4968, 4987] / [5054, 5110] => 5039.0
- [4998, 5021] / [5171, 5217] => 5108.6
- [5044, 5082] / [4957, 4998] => 5020.1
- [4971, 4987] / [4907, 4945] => 4956.9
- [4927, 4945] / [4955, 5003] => 4963.8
